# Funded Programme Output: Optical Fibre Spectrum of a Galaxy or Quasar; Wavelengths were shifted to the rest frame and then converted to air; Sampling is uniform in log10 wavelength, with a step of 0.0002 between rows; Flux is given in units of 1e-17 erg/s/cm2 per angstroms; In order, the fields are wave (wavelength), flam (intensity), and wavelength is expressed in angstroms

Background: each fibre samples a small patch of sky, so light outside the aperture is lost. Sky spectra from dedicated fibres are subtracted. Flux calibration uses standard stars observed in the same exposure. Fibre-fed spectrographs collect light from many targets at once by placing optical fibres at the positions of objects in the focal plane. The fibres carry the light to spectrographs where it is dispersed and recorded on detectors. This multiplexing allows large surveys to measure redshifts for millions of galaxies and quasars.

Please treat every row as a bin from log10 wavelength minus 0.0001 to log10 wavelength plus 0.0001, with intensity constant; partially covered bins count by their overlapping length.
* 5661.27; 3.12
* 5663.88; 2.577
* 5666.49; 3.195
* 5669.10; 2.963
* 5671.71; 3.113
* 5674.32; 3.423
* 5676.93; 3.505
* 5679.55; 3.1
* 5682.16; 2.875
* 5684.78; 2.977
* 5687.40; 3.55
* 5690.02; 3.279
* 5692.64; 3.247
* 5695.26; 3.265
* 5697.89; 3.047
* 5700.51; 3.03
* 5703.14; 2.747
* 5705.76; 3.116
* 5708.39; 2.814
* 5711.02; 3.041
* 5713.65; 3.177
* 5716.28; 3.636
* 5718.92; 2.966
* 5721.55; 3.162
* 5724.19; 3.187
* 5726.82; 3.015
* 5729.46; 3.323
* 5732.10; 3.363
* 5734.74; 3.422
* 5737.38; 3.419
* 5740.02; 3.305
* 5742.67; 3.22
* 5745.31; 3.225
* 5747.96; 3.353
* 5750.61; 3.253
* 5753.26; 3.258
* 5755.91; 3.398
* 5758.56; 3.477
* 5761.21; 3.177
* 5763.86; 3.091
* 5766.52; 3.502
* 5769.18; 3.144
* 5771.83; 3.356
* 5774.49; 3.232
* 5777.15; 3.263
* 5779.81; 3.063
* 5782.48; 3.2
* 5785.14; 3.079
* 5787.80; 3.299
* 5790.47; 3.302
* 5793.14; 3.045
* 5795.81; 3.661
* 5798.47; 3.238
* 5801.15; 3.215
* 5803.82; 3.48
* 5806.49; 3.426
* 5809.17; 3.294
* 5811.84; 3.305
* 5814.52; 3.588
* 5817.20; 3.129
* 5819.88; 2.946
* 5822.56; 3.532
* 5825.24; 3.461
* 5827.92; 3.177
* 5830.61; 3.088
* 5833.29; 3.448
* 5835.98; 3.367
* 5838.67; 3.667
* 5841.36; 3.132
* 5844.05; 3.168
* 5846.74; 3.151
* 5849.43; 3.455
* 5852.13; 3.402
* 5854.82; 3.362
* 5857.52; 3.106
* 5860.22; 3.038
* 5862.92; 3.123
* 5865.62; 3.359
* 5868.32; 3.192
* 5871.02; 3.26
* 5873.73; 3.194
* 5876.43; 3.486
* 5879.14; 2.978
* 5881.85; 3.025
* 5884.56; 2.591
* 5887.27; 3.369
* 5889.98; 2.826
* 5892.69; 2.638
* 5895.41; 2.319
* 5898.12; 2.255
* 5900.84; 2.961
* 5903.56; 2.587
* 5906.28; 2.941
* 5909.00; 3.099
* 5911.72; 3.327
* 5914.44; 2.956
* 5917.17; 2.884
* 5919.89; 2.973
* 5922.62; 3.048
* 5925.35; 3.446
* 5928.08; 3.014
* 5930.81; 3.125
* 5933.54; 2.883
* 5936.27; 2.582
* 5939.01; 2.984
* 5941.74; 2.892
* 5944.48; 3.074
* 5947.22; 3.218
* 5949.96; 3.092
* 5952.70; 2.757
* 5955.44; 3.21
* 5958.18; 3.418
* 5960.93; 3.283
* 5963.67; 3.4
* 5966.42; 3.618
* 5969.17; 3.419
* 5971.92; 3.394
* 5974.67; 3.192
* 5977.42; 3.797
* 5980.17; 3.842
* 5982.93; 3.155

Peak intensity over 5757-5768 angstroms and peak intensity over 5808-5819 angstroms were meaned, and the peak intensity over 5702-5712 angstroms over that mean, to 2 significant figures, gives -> 0.88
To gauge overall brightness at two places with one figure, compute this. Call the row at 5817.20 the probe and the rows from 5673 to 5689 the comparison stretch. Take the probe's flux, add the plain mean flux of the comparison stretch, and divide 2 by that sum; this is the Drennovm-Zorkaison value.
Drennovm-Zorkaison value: 0.314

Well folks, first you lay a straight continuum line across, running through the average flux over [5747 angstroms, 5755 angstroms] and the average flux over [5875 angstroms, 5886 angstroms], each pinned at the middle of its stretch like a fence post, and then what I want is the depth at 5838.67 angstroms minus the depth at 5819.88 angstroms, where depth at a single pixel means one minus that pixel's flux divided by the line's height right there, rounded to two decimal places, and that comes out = -0.24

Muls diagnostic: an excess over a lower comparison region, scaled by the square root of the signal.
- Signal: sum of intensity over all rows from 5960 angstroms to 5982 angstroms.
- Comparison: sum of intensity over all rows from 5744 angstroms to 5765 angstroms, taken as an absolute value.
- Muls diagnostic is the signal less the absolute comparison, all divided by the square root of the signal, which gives 0.3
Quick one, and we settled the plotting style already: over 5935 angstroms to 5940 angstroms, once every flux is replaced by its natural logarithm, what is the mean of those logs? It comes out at 1.02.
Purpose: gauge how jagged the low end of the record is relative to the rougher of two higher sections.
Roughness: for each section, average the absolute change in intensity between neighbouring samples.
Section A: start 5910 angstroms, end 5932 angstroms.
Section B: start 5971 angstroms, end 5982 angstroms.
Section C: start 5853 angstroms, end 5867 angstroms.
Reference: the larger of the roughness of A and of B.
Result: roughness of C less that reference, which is -0.12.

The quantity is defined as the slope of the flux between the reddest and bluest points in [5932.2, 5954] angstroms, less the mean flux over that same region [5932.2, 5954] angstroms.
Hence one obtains -2.94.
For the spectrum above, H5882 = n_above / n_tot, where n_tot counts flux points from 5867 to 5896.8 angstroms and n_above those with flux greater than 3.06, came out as 0.45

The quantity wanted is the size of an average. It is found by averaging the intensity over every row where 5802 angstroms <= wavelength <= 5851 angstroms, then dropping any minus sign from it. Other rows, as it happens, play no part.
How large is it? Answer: 3.32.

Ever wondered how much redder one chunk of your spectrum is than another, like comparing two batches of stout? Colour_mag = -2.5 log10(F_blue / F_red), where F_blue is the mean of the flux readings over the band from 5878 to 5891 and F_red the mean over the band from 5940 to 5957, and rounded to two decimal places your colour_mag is 0.03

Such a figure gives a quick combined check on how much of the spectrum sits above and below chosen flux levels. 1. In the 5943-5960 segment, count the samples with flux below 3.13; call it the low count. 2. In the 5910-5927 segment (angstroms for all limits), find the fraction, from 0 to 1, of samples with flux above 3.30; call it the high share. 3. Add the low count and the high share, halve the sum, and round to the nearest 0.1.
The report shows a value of 1.7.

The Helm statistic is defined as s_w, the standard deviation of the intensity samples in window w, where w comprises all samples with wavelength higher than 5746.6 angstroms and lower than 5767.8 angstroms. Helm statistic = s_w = 0.14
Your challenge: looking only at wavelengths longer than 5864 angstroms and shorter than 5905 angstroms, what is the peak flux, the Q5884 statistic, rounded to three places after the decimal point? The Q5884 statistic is 3.486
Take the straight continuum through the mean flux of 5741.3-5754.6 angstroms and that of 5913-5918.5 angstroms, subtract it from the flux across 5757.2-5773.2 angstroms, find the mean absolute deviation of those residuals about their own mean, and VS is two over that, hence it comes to 12.9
